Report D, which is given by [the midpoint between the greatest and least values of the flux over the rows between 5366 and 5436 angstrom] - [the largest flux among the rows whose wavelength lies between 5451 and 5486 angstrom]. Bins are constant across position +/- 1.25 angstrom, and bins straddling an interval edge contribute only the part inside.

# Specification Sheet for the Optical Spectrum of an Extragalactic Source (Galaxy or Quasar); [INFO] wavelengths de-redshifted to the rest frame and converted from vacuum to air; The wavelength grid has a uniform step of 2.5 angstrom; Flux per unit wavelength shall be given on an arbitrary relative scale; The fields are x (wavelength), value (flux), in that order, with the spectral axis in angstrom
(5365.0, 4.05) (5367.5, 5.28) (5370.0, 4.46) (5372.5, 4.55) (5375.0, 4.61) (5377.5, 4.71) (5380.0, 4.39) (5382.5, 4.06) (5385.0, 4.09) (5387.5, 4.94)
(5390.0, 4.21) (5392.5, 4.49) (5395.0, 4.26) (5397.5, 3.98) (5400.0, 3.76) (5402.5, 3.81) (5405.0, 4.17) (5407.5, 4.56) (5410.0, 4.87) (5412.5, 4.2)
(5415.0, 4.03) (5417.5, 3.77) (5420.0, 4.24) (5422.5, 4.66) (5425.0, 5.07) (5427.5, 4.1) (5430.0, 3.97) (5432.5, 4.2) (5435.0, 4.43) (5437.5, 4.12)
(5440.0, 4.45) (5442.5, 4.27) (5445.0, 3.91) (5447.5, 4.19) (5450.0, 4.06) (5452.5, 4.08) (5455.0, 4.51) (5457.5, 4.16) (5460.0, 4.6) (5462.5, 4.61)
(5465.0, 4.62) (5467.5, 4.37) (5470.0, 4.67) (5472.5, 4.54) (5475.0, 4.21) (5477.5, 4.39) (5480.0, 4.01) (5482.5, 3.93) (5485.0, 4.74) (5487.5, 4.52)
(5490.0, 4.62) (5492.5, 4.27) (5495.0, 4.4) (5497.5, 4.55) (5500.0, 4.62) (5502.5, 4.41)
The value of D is -0.2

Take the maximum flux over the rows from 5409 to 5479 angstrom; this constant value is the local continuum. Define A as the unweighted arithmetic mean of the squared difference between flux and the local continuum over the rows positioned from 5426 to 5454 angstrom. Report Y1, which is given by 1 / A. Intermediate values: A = 0.9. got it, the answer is 1.2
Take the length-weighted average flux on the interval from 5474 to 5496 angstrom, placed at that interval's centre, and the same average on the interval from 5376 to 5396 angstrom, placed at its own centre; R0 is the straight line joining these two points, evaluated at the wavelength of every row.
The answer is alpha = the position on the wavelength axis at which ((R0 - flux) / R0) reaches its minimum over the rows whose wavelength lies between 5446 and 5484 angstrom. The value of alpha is 5470.0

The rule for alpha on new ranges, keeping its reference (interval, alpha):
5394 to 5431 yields 5425.0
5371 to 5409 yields 5387.5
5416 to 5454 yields 5425.0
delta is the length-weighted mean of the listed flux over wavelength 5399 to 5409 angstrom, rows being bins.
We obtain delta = 4.10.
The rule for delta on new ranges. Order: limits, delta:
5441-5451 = 4.12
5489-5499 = 4.46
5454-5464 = 4.47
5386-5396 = 4.47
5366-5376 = 4.71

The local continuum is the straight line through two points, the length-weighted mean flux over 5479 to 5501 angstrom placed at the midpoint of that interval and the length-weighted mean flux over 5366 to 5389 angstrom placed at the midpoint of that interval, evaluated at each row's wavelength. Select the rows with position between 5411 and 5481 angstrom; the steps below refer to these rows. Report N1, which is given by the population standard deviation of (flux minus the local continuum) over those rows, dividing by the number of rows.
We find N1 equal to 0.29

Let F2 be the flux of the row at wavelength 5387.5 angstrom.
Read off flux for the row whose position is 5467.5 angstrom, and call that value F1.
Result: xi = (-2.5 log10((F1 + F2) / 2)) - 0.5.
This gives -2.17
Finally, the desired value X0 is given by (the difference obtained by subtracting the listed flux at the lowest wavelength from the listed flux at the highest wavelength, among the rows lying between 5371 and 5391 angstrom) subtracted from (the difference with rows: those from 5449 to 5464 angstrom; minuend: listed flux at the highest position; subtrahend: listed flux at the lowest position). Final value 0.9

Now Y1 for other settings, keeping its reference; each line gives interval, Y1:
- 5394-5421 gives 1.1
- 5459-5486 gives 2.1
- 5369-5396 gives 2.1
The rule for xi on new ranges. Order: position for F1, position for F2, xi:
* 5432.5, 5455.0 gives -2.10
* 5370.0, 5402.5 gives -2.04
